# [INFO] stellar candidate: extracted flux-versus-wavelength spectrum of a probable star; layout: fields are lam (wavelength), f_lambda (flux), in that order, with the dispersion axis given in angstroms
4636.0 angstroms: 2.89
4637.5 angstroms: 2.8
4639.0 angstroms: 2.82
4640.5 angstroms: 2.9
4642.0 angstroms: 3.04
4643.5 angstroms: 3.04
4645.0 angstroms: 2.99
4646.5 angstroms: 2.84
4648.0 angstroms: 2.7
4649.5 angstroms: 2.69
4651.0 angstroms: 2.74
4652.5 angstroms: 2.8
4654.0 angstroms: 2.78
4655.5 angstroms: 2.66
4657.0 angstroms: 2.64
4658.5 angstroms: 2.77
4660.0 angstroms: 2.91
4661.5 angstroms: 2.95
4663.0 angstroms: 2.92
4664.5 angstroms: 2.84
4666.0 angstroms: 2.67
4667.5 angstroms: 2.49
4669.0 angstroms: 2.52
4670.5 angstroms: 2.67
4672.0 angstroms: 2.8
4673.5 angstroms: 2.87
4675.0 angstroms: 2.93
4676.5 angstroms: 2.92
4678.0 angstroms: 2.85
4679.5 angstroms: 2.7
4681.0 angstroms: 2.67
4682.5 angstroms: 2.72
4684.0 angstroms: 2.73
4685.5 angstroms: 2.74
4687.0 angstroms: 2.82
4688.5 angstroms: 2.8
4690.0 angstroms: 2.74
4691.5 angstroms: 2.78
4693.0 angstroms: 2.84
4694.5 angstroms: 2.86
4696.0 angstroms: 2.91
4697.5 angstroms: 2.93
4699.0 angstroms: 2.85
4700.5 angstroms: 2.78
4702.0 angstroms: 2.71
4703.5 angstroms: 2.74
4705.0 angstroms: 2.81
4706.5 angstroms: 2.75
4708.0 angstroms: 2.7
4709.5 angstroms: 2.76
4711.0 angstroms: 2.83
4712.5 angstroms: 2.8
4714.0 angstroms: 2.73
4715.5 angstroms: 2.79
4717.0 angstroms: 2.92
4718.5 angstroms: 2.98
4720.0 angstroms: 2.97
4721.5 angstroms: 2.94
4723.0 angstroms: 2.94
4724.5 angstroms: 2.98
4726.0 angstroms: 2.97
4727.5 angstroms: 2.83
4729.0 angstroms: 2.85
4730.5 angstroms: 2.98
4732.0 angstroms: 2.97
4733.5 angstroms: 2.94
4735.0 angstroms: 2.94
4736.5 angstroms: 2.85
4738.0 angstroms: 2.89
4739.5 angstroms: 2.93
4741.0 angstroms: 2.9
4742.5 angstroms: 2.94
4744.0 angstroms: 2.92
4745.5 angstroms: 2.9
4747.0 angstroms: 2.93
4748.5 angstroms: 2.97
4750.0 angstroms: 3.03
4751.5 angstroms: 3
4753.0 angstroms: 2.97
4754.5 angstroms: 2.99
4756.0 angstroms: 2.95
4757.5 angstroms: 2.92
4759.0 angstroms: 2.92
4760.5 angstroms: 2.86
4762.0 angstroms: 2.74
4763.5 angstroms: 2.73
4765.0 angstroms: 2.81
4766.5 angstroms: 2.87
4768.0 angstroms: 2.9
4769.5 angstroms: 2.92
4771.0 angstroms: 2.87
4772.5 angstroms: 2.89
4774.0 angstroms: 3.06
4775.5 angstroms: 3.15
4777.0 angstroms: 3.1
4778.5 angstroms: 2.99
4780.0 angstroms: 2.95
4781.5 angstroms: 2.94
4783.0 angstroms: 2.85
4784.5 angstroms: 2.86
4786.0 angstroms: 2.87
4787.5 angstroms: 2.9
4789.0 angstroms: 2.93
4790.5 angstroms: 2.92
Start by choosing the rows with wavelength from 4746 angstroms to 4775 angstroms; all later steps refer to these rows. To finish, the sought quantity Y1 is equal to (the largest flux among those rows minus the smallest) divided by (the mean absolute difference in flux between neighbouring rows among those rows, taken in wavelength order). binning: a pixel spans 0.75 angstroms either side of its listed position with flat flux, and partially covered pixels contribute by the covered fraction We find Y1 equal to 6.8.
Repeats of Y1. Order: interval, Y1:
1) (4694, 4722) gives 4.9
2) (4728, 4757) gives 4.6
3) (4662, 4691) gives 5.8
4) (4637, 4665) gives 5.6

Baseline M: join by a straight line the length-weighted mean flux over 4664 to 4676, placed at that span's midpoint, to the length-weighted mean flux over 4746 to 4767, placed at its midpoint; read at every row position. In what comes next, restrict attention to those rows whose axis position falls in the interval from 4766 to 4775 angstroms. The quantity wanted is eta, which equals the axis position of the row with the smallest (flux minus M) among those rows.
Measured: 4771.0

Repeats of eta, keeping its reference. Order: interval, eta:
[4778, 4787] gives 4783.0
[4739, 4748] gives 4745.5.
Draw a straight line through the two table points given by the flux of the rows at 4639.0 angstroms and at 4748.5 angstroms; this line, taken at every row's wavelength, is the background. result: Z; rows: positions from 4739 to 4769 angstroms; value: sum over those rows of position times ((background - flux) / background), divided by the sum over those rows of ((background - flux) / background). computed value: 4760.1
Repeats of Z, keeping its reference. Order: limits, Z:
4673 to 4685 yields 4682.6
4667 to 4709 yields 4686.4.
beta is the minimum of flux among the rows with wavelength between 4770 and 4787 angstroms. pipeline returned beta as 2.85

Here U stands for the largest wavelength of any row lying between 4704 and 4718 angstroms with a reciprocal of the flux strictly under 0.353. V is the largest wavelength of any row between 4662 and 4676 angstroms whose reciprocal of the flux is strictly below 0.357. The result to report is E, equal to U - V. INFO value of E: 42.0 angstroms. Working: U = 4717.0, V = 4675.0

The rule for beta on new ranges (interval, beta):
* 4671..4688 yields 2.67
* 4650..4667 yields 2.64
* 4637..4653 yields 2.69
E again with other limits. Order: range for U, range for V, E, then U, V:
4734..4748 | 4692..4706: 42.0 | 4747.0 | 4705.0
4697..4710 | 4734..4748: -48.0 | 4699.0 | 4747.0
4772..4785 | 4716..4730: 55.5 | 4784.5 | 4729.0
